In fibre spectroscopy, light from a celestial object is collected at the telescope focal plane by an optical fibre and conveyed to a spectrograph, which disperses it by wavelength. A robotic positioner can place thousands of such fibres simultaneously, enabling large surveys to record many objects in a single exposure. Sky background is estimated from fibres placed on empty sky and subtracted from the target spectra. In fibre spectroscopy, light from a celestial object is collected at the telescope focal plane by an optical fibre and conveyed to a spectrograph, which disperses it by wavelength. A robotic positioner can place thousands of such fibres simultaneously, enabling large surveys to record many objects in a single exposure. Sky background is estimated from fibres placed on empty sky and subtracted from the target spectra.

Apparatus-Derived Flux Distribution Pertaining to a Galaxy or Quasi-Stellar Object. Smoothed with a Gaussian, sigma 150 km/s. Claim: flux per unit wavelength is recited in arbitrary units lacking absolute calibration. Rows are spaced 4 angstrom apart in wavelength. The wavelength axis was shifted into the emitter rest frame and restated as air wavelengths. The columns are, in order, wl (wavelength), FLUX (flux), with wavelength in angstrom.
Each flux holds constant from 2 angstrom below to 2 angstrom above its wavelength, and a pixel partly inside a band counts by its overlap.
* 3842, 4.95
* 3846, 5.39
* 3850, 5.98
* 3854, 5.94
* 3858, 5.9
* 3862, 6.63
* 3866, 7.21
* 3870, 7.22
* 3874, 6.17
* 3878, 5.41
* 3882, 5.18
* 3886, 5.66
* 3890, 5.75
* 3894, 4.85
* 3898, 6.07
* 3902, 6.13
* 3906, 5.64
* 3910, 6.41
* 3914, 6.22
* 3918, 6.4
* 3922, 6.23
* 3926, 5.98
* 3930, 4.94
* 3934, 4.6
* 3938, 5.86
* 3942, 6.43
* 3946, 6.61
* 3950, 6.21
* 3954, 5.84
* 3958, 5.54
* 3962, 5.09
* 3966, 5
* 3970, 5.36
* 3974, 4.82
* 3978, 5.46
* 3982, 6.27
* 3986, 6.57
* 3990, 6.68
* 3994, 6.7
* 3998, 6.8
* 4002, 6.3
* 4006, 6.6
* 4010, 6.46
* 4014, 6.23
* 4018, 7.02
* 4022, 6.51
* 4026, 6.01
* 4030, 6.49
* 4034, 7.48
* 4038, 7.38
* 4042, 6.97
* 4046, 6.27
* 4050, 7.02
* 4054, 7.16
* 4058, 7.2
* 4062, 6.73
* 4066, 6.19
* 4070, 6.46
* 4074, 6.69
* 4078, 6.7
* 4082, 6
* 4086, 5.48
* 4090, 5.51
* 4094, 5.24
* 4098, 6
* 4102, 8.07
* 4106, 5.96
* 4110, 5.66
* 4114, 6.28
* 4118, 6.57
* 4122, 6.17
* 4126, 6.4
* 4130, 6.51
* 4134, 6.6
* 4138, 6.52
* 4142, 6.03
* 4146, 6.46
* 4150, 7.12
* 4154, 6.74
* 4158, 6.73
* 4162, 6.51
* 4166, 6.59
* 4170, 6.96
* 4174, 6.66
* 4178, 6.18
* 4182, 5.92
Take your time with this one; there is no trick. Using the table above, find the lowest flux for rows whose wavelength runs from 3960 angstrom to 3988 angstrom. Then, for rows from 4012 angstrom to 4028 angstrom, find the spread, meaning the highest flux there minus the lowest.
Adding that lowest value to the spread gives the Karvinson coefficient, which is 5.8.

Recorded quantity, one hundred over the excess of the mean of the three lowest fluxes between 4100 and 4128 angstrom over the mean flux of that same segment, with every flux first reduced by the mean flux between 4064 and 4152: -194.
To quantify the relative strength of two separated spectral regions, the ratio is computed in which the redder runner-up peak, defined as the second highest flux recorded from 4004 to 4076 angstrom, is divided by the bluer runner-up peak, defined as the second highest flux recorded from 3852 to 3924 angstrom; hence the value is 1.02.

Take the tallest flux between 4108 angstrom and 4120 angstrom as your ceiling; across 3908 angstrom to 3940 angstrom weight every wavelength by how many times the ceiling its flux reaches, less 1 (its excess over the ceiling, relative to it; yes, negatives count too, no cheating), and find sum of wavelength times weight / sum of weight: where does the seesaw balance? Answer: 3929.6 angstrom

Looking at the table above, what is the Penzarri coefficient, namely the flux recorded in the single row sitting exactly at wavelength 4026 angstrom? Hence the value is 6.01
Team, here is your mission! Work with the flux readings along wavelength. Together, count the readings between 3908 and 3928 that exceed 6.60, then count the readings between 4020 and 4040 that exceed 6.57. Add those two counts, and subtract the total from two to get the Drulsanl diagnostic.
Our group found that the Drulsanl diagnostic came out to 0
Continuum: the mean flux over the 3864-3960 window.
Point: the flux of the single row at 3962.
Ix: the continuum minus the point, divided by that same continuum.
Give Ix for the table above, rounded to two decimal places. 0.14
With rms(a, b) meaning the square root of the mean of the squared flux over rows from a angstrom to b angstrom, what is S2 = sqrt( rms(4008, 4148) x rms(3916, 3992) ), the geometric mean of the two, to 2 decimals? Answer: 6.15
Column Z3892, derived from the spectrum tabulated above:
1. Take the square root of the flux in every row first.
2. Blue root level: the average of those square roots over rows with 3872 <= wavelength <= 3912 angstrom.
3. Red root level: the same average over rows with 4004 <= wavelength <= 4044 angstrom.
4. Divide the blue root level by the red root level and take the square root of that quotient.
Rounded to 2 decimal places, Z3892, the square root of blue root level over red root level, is 0.96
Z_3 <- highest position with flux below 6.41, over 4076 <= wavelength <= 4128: 4126 angstrom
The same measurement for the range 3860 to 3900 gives 3898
